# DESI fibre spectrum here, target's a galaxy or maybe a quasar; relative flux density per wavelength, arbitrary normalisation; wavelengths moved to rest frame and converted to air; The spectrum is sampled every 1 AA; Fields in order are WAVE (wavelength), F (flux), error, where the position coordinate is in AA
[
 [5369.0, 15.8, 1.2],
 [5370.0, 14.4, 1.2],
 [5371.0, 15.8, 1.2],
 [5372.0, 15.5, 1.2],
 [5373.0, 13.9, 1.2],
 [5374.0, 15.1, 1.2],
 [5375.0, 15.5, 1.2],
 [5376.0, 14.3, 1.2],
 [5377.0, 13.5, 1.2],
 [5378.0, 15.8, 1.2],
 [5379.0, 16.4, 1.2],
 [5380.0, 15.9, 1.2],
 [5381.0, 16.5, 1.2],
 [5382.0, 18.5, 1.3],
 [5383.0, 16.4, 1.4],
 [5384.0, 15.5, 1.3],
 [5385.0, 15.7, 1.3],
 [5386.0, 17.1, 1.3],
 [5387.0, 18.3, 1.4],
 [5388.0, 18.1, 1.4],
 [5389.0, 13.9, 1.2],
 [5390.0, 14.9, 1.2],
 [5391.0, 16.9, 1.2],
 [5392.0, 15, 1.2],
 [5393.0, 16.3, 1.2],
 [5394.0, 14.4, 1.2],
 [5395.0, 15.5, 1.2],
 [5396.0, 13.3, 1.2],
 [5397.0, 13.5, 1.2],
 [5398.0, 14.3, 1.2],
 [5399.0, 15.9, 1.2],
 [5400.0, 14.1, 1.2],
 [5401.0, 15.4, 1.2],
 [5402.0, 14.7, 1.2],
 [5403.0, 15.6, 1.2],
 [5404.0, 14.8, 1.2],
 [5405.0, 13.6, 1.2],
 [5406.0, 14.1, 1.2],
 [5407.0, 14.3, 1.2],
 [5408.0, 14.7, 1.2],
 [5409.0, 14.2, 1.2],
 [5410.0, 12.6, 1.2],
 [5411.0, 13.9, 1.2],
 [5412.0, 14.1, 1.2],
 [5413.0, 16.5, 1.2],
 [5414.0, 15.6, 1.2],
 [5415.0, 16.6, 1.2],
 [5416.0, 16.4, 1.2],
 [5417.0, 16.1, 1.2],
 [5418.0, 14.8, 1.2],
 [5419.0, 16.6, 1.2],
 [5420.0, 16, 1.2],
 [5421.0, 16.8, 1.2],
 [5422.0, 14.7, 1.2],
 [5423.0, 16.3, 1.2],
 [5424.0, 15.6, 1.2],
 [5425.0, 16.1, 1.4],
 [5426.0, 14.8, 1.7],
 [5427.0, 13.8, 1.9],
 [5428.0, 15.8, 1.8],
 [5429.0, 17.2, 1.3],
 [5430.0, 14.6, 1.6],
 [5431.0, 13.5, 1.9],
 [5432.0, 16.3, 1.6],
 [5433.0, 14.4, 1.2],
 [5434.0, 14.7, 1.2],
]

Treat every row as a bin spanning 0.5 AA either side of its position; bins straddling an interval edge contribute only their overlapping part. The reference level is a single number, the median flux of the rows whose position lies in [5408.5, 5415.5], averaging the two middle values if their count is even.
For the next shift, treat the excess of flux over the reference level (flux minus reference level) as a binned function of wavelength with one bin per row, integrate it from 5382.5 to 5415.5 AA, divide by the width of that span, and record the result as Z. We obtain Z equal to 0.9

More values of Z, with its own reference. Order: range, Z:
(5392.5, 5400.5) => 0.5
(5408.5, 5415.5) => 0.6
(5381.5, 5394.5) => 2.0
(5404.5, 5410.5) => -0.3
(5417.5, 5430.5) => 1.4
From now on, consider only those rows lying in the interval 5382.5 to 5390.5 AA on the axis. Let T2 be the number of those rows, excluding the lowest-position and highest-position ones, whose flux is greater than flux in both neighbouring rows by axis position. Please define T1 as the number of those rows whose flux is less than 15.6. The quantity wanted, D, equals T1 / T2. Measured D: 3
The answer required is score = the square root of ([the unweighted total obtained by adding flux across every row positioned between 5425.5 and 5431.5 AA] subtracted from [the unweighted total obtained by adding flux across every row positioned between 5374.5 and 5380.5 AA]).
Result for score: 1.3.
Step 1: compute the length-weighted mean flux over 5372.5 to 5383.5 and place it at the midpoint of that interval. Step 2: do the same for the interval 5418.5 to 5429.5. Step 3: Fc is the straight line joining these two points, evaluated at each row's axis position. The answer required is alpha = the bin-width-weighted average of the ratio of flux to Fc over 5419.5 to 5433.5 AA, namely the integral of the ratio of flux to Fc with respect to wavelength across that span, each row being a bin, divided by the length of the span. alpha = 0.976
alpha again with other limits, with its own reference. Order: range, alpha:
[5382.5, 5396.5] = 1.009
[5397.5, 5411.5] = 0.919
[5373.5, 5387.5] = 1.026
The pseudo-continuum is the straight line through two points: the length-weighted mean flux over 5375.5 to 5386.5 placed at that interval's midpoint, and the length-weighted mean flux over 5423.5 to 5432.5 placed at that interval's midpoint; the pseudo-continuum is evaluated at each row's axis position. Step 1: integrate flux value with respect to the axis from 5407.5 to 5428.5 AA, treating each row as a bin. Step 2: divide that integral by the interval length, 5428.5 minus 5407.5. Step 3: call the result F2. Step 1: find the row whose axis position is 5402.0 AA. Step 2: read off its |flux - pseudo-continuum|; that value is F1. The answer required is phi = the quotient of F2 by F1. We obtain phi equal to 16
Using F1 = 0.97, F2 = 15.3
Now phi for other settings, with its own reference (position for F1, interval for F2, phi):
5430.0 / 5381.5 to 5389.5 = 25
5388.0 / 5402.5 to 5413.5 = 6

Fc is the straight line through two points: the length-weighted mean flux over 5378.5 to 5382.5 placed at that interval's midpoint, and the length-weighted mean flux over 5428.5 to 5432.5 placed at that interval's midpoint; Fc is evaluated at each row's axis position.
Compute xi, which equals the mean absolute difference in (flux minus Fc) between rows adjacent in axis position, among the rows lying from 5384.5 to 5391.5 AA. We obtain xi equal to 1.68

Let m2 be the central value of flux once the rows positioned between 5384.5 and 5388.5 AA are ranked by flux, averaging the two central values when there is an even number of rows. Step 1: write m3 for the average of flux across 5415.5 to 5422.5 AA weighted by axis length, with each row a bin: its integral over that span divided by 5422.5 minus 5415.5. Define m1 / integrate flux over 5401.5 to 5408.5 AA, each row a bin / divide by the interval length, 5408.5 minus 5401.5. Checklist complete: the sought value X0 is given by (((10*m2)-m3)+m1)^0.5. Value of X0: 13.2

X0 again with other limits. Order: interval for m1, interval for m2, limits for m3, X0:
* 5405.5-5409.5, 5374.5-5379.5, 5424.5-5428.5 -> 12.4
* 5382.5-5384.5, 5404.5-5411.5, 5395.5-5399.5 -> 11.9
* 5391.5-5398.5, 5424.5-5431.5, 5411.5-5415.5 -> 12.1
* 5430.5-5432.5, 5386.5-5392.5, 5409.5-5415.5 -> 12.6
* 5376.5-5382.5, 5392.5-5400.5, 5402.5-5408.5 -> 12.0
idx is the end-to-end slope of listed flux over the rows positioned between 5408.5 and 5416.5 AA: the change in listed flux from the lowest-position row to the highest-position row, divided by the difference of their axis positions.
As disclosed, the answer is 0.31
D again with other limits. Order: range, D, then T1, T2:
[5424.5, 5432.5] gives 4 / 4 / 1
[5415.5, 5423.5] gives 1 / 2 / 2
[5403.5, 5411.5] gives 8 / 8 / 1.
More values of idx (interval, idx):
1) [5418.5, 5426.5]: -0.26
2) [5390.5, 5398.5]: -0.37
